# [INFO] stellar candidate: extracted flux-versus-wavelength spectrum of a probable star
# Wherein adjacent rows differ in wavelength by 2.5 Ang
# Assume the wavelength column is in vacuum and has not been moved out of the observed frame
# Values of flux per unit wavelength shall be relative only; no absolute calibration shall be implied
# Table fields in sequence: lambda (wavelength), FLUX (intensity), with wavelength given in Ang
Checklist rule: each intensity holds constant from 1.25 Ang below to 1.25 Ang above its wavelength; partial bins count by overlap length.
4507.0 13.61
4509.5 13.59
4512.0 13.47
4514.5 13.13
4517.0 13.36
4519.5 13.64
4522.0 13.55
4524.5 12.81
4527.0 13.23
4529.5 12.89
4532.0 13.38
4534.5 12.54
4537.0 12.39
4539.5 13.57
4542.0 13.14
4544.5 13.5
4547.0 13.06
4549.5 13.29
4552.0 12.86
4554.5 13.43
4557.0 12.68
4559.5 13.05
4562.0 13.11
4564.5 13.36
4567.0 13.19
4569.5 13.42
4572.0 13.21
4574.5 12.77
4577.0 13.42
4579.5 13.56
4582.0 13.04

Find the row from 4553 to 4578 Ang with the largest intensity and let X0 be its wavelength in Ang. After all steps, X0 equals 4554.5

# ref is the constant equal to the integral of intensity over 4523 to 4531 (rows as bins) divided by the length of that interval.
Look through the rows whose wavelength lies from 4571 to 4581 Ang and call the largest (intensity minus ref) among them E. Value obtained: 0.553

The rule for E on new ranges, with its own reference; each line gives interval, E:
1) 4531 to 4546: 0.563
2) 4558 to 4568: 0.353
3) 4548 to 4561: 0.423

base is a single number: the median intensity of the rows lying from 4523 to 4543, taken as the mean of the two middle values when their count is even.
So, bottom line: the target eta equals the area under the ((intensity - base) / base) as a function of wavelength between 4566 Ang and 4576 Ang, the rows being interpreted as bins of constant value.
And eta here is 0.11 Ang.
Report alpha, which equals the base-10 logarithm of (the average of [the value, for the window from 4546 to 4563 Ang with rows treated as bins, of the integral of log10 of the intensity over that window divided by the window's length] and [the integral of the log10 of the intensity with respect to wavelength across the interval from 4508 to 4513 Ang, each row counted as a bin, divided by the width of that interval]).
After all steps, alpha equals 0.0507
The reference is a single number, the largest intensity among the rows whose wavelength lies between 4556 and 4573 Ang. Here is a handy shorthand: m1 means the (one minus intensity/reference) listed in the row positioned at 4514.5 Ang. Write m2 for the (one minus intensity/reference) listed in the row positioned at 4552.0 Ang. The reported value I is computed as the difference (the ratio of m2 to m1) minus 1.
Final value 0.9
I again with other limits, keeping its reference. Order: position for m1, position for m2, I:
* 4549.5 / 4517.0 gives -0.5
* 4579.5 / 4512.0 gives -0.6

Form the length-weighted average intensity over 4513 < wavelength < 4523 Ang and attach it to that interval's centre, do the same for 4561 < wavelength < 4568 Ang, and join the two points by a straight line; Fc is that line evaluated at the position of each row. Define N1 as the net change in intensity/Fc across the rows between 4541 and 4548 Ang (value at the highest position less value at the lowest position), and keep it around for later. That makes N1 -0.004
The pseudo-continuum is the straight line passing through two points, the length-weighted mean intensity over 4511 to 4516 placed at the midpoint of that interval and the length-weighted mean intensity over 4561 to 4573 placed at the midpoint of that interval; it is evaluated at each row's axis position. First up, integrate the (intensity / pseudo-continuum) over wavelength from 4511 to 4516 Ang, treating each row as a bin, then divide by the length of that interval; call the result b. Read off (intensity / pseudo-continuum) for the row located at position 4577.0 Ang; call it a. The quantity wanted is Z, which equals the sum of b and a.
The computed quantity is 2.01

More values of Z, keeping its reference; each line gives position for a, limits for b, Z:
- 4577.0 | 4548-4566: 2.00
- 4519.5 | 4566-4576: 2.02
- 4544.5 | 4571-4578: 2.01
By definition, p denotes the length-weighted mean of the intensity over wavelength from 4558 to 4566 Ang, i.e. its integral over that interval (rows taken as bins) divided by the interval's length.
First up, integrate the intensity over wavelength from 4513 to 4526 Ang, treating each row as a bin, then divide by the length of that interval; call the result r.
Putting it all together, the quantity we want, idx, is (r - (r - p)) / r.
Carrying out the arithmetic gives 0.989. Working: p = 13.2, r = 13.30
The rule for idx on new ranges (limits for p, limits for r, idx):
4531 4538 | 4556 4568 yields 0.975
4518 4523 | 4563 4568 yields 1.024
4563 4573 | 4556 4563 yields 1.026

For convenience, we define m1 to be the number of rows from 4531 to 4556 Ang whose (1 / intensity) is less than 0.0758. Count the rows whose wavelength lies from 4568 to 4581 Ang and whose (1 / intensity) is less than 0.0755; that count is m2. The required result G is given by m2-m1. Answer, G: -2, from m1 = 5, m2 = 3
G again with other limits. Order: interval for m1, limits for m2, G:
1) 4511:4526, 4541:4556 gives -1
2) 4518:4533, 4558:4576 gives -2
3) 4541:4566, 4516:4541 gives 1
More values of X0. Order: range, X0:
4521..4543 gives 4539.5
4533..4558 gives 4539.5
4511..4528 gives 4519.5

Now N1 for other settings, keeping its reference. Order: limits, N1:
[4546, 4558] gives -0.026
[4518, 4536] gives -0.078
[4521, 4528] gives -0.022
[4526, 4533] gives 0.013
